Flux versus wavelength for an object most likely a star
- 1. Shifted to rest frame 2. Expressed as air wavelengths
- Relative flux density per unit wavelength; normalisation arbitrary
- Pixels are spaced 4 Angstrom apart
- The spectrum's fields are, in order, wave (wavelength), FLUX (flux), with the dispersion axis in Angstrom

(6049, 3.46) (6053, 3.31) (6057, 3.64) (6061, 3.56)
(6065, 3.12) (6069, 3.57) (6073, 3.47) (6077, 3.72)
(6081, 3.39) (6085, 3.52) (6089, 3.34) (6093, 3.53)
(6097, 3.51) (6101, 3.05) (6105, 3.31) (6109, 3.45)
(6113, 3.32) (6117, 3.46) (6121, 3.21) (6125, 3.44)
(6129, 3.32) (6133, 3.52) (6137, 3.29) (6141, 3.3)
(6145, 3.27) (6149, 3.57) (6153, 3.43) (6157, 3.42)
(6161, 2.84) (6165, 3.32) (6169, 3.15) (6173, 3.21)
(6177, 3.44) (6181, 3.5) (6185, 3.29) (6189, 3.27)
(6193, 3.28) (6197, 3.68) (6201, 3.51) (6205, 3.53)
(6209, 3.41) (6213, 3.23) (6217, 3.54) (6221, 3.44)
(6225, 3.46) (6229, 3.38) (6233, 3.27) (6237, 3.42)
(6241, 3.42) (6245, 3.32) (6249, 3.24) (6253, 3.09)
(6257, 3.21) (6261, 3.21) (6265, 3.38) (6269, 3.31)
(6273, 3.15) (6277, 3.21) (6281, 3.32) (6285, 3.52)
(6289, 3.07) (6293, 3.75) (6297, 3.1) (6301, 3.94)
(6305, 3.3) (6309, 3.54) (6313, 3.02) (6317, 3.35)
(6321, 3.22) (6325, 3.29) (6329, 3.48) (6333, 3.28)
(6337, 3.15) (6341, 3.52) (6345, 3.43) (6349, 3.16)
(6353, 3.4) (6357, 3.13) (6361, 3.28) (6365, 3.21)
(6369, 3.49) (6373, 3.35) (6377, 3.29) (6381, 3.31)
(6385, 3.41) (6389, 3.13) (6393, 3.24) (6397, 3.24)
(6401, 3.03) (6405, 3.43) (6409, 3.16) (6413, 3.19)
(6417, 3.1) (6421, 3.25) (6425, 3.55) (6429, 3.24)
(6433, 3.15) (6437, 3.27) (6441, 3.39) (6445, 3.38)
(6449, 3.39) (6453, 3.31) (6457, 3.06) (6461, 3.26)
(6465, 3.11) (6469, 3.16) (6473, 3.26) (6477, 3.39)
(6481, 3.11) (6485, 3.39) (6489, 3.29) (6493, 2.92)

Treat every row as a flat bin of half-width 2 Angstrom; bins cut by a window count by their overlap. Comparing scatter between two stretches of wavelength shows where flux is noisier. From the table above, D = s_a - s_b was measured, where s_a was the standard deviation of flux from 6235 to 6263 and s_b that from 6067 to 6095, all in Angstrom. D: -0.003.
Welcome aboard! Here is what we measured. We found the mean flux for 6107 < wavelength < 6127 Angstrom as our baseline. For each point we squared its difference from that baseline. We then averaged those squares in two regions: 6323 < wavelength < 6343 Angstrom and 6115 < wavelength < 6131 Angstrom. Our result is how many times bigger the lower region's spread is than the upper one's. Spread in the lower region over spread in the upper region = 0.53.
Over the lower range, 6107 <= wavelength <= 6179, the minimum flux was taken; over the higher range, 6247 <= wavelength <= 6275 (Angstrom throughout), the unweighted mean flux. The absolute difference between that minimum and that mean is 0.39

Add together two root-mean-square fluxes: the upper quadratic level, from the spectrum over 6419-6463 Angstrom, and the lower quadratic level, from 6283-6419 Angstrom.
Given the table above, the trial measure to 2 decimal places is 6.61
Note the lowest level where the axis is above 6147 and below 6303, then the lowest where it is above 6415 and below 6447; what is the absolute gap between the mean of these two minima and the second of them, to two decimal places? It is 0.13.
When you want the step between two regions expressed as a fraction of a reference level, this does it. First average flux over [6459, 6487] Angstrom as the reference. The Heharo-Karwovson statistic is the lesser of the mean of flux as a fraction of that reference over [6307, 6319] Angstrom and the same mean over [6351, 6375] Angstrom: 1.02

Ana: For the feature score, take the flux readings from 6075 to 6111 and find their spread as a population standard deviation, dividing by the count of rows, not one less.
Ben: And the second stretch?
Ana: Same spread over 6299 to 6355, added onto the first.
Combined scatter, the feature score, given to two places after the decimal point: 0.39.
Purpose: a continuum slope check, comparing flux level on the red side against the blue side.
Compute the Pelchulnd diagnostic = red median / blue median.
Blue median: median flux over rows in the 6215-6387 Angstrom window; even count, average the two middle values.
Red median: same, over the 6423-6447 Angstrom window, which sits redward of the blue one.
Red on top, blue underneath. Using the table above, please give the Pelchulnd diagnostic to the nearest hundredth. 1.00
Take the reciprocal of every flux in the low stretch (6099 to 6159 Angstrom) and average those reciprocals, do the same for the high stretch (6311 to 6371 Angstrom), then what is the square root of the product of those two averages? 0.3012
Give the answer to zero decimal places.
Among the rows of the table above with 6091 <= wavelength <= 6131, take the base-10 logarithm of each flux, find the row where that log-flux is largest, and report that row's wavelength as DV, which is 6093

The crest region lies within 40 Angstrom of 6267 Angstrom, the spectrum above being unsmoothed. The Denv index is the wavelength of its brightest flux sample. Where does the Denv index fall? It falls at 6301 Angstrom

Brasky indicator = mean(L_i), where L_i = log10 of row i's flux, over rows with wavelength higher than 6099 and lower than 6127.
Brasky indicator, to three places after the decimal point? 0.521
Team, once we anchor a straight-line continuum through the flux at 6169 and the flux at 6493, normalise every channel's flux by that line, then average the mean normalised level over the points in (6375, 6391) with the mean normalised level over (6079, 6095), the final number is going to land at 1.08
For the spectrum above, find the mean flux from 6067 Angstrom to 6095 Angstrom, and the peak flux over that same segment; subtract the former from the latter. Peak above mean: 0.21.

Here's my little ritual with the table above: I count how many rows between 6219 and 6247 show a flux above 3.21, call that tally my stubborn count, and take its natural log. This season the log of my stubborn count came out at 1.95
